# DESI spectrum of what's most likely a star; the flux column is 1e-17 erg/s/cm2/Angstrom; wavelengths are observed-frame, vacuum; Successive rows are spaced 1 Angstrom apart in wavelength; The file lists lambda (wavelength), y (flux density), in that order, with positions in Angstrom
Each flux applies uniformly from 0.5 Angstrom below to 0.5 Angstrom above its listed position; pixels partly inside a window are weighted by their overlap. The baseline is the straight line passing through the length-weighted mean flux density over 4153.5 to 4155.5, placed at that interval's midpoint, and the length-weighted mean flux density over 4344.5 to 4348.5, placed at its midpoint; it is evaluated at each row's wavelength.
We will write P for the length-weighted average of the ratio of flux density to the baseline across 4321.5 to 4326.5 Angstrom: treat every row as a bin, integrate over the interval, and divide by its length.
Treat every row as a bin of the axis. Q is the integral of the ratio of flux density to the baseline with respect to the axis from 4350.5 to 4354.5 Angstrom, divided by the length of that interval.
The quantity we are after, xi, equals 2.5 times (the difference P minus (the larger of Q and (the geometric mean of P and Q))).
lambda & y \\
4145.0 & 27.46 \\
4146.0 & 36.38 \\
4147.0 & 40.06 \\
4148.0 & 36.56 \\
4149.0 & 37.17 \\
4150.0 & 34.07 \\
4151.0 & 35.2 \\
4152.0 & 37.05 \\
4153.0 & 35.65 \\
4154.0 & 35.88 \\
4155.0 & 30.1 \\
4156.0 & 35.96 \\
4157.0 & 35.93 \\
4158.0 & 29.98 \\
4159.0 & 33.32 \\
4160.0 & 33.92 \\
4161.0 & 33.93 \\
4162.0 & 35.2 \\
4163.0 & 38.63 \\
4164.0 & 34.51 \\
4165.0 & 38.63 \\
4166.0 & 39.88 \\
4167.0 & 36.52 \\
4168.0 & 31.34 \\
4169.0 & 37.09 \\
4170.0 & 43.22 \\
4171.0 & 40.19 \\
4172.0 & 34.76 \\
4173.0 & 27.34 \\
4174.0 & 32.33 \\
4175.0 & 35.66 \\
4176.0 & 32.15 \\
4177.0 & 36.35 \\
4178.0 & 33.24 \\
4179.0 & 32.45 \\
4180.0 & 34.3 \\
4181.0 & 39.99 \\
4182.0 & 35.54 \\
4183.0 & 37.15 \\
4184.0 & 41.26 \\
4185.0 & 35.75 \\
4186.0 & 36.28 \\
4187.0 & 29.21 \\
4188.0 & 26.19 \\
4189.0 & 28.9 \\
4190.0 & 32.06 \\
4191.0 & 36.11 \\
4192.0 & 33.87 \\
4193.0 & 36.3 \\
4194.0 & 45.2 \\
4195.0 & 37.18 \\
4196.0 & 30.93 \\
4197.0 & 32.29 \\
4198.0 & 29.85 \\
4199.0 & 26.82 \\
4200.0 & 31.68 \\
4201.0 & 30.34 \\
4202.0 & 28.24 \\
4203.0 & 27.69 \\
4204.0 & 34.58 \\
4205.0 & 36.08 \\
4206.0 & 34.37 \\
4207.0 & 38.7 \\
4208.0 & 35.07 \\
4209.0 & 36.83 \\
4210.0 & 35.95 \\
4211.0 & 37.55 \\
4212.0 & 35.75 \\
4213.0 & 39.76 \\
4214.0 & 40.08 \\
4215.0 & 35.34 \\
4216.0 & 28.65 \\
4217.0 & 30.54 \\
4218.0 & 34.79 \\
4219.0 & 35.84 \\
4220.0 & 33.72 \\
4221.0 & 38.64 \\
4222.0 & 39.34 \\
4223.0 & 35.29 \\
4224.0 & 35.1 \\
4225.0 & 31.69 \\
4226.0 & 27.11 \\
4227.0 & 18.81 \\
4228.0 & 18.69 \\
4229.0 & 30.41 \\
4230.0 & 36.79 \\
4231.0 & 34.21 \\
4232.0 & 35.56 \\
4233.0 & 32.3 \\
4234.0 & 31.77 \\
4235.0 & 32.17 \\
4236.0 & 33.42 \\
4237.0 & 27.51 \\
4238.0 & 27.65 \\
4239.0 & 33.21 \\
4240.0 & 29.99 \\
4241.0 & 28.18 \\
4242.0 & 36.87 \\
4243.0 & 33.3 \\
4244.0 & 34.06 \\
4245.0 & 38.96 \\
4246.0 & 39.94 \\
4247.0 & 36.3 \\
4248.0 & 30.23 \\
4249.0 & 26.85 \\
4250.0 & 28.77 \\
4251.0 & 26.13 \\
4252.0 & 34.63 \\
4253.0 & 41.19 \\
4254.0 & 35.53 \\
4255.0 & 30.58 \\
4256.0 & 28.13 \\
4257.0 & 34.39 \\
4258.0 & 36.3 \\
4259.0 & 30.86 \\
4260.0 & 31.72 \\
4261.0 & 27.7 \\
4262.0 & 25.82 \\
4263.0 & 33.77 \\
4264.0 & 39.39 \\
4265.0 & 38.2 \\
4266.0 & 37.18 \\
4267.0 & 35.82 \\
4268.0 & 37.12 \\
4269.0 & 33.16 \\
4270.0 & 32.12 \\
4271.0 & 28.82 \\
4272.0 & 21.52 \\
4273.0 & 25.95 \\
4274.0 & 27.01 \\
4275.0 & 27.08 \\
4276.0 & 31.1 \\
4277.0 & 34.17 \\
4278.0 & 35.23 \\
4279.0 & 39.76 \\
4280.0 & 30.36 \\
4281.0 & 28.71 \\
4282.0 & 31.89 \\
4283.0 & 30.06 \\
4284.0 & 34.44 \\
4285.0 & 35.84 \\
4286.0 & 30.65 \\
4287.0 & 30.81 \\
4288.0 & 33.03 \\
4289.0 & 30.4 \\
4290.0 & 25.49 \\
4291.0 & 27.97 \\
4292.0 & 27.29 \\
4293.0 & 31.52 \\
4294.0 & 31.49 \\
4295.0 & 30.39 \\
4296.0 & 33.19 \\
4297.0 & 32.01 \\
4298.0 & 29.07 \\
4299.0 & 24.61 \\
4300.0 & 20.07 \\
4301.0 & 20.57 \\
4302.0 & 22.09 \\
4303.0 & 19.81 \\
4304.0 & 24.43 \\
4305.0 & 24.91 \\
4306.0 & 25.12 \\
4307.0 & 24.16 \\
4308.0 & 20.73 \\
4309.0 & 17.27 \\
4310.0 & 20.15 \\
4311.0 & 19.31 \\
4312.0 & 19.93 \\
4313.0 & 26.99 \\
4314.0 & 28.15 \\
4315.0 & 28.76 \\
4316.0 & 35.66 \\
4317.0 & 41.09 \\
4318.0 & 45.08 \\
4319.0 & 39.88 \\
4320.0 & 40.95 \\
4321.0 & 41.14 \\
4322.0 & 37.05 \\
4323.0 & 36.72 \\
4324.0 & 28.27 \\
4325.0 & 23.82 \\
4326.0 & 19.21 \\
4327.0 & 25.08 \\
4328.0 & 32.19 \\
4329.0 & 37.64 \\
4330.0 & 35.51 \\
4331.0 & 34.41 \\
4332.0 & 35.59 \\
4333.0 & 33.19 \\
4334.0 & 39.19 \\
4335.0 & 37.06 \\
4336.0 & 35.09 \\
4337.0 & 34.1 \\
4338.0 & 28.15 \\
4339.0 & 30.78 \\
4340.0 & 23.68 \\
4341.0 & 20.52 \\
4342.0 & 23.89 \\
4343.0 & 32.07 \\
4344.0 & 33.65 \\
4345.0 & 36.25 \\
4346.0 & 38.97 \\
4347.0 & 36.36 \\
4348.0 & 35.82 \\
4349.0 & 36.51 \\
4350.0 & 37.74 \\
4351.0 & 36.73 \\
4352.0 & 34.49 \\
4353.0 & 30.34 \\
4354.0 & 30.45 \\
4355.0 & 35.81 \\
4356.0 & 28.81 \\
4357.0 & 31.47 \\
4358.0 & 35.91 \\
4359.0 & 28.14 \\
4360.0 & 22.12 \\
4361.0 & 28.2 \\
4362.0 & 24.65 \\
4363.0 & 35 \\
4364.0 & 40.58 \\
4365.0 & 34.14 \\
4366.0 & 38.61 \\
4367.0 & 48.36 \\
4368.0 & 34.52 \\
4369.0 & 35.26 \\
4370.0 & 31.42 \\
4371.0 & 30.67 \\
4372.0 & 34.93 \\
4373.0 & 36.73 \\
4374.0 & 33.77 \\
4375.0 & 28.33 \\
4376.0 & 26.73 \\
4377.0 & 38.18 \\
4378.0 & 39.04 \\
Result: -0.24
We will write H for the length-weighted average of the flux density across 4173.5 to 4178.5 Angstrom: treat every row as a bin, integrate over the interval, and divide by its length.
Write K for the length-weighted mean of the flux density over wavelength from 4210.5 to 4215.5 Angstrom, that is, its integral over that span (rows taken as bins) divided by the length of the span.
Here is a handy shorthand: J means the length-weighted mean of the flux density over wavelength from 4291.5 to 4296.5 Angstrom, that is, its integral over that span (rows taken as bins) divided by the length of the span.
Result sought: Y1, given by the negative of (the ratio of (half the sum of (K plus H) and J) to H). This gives -1.51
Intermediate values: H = 33.9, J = 30.8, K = 38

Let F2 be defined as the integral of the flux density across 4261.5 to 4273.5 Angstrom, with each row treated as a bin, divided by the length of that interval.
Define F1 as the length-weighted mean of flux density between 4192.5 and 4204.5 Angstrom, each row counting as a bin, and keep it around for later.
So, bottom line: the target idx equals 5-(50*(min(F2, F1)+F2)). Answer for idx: -3236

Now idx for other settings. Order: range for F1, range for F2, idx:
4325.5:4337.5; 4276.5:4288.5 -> -3286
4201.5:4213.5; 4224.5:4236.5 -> -3019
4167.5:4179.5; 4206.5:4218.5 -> -3516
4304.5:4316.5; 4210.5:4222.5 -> -3000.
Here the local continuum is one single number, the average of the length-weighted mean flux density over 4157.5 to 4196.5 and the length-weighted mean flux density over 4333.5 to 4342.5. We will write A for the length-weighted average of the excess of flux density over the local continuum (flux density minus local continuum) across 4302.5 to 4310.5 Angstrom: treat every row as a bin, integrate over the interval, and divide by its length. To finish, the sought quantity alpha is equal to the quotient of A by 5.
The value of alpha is -2.1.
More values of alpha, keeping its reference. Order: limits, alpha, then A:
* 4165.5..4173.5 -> 0.7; 3.6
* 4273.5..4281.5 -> -0.2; -1.0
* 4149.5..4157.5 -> 0.5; 2.3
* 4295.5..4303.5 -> -1.5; -7.5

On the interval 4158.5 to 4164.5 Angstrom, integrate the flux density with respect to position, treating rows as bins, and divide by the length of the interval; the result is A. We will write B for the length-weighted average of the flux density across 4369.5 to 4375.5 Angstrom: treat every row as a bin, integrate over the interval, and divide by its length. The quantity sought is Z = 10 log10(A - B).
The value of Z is 3.6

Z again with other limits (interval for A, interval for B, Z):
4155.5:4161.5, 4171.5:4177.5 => -1.3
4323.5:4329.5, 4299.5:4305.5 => 7.6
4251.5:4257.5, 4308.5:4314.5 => 10.8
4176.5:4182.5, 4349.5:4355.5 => 0.2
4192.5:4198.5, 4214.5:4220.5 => 3.3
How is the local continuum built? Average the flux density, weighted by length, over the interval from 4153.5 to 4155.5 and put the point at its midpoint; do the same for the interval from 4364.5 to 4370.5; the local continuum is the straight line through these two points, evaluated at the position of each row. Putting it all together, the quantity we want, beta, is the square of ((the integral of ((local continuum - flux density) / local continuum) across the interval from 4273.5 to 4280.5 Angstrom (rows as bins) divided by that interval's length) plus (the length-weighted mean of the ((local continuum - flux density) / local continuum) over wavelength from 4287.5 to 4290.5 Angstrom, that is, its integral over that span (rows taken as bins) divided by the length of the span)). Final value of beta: 0.07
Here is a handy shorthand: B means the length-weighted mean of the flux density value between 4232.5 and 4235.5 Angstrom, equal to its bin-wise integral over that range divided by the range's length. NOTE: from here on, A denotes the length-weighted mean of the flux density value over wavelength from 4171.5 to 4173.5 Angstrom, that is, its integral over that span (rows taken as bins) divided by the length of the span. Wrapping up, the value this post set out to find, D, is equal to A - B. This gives -1.0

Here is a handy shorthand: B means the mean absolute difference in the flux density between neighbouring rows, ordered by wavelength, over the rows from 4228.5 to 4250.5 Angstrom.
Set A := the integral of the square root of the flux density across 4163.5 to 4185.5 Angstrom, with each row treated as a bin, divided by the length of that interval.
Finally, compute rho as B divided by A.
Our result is 0.53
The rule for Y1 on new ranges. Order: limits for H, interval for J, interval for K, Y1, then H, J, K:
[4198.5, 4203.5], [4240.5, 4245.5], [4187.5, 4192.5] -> -1.63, 29.0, 34.3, 31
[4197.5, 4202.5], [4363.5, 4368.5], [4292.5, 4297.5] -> -1.71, 29.4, 39.2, 32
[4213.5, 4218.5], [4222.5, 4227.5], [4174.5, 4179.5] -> -1.44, 33.9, 29.6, 34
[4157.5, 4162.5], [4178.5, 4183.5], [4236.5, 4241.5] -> -1.48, 33.3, 35.9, 29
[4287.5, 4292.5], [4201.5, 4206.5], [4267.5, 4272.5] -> -1.59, 28.8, 32.2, 31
